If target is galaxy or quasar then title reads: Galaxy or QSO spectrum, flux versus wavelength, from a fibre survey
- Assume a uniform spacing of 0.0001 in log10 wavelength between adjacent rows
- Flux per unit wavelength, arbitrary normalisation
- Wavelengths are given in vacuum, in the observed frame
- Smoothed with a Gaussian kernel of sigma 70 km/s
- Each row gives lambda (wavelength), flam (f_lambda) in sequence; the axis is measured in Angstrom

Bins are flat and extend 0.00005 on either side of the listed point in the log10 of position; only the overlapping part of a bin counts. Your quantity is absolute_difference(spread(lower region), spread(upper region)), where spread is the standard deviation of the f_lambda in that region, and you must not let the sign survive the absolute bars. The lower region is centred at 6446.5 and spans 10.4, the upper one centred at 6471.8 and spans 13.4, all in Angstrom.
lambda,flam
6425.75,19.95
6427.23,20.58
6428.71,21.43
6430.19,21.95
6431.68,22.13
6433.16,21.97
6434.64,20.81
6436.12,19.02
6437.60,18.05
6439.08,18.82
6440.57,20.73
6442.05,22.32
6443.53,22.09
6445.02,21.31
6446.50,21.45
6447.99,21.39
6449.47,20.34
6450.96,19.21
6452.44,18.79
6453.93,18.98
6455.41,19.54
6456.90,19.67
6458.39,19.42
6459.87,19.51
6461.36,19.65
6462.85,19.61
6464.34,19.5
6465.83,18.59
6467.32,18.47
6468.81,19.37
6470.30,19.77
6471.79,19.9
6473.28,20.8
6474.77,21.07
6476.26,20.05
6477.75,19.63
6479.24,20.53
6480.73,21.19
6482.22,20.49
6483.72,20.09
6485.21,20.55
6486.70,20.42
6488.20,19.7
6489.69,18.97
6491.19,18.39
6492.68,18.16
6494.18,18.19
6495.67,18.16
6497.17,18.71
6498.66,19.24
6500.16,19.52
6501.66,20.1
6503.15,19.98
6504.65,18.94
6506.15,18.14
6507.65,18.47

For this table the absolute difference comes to 0.2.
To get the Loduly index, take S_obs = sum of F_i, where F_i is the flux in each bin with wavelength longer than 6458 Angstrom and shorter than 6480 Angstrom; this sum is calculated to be 296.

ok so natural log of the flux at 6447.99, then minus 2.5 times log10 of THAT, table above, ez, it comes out -1.22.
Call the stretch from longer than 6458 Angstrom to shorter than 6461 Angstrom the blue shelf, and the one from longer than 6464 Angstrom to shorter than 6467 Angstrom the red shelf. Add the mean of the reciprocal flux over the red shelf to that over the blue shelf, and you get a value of 0.104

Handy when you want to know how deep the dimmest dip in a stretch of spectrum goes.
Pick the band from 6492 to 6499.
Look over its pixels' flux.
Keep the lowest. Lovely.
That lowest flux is 18.16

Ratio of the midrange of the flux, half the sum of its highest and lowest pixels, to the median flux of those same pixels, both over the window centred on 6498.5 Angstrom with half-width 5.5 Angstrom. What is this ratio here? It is 0.994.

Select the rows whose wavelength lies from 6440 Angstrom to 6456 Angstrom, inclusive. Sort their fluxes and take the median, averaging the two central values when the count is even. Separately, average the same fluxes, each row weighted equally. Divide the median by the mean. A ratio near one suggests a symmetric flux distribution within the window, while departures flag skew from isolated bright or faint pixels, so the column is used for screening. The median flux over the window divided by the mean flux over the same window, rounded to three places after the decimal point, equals 1.008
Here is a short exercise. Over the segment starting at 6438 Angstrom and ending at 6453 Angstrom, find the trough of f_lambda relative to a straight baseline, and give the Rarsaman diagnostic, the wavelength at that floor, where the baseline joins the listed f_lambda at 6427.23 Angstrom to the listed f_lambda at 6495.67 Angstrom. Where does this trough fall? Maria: 6439.08 Angstrom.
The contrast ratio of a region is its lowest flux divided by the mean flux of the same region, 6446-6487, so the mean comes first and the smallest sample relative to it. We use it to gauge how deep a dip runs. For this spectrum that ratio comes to 0.927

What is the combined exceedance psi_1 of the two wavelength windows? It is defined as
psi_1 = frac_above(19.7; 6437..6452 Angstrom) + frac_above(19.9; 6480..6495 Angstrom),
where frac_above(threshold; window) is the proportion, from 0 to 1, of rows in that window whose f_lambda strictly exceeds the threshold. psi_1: 1.2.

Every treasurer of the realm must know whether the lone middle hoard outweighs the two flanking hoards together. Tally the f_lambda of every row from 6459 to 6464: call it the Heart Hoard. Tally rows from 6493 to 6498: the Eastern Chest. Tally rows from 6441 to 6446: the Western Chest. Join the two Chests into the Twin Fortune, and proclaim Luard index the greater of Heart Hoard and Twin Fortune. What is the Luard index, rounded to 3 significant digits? 121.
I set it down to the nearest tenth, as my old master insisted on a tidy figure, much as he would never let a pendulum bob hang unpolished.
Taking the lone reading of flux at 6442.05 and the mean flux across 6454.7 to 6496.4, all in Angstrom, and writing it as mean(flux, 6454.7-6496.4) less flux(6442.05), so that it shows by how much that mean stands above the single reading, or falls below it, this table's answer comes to -2.7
